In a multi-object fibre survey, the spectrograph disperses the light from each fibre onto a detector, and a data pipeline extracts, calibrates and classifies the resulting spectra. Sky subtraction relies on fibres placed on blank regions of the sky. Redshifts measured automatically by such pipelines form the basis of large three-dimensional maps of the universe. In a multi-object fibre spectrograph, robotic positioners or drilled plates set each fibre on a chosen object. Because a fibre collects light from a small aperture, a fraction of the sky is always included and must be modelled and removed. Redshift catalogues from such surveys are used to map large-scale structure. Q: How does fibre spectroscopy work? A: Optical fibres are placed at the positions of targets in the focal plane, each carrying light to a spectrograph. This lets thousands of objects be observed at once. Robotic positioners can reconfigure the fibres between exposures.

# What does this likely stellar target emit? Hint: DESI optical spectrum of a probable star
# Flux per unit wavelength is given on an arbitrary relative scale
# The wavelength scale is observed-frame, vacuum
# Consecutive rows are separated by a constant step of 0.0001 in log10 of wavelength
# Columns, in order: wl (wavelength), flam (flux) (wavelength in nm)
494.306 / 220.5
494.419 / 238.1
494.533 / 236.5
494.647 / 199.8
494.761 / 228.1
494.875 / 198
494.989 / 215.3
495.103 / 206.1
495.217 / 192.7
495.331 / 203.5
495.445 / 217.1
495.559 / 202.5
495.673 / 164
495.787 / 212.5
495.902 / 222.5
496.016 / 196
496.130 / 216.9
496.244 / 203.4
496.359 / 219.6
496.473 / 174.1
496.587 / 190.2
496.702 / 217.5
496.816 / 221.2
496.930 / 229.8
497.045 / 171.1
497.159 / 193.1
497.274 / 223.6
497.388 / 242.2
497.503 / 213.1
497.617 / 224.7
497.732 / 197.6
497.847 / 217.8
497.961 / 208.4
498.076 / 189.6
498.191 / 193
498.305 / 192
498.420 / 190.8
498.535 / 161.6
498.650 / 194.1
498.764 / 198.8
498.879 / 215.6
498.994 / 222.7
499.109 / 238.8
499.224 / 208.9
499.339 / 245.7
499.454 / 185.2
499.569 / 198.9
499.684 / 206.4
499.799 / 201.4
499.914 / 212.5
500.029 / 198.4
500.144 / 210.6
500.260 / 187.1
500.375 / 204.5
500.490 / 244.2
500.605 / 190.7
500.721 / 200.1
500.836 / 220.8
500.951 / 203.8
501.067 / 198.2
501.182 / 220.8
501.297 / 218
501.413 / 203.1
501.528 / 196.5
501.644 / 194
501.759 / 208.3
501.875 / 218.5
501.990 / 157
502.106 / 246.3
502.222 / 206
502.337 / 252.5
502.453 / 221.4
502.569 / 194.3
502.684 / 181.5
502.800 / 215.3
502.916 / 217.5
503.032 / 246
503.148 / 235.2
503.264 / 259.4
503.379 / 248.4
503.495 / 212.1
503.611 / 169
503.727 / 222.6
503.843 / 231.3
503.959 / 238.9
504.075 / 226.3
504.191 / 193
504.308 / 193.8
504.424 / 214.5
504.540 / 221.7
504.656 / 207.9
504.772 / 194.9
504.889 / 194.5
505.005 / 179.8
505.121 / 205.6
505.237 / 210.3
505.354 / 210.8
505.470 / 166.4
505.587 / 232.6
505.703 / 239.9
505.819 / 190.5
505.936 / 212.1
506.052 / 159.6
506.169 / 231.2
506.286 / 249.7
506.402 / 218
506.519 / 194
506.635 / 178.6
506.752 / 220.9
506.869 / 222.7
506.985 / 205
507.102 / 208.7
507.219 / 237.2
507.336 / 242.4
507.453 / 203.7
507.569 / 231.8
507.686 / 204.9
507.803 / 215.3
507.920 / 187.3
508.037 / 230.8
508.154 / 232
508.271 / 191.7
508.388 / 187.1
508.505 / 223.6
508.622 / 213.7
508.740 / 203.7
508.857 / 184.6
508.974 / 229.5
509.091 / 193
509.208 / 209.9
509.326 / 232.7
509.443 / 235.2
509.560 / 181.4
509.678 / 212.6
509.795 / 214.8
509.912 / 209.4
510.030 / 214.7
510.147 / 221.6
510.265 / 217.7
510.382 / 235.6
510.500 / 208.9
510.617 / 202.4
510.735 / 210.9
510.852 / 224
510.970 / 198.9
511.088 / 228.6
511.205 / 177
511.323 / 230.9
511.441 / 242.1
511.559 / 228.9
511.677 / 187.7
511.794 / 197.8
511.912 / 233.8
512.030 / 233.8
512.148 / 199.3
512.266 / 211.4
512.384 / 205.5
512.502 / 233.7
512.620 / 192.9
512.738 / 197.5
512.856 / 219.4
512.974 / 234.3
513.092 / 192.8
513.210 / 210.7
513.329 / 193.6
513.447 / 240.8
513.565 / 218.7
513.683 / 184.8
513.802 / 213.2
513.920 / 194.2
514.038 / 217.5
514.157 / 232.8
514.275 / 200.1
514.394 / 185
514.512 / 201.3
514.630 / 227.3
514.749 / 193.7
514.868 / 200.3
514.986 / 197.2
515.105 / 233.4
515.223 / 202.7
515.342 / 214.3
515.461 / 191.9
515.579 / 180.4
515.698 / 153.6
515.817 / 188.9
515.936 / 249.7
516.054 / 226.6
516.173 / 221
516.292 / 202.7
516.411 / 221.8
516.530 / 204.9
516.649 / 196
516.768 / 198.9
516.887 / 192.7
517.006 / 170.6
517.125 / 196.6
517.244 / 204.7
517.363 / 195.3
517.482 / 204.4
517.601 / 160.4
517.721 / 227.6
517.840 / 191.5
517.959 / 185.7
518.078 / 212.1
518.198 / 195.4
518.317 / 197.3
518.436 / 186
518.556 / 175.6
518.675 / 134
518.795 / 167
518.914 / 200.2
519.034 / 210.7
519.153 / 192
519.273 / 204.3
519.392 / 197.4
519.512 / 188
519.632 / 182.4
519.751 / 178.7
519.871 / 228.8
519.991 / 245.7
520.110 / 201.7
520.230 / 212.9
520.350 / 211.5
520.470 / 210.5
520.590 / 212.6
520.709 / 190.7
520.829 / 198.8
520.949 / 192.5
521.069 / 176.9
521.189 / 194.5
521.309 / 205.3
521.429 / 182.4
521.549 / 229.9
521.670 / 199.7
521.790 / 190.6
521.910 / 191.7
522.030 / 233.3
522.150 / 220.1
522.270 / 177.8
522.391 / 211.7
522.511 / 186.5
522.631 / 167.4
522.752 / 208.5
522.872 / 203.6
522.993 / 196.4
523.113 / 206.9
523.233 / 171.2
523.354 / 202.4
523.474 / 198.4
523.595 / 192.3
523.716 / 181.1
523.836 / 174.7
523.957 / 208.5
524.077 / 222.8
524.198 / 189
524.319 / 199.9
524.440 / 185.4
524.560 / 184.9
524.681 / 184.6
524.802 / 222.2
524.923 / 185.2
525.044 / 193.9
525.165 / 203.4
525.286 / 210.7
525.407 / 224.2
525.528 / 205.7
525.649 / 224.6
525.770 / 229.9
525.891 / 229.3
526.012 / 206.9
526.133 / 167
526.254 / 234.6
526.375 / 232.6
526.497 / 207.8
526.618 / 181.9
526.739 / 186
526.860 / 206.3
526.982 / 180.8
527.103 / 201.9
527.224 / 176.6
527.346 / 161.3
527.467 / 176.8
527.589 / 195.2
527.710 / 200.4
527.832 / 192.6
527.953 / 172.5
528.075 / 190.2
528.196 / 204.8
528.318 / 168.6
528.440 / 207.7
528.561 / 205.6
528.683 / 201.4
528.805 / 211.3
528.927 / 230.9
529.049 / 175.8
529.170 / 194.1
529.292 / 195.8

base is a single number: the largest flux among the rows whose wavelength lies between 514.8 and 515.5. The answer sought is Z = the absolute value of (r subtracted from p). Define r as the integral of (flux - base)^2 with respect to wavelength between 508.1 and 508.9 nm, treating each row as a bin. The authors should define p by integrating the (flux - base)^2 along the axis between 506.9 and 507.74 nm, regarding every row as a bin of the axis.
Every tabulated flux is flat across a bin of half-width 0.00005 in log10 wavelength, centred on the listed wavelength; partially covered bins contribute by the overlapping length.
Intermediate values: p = 374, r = 857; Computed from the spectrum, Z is 482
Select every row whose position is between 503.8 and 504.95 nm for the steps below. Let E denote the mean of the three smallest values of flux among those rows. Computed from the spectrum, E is 194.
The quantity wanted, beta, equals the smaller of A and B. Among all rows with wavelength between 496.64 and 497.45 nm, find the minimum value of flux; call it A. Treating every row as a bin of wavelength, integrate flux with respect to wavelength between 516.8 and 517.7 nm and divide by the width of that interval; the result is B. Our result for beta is 171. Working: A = 171.1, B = 191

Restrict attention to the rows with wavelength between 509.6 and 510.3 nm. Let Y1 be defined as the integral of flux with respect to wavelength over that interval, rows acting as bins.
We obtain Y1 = 150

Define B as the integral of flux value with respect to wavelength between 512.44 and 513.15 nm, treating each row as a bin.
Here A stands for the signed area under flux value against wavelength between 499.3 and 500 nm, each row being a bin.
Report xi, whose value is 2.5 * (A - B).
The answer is -14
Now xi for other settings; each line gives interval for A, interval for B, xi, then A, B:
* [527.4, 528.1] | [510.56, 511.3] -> -57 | 131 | 154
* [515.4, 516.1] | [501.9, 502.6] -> -27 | 139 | 150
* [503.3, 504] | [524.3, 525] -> 49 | 155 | 135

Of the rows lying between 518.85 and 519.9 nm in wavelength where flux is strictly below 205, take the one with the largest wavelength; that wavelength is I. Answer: 519.751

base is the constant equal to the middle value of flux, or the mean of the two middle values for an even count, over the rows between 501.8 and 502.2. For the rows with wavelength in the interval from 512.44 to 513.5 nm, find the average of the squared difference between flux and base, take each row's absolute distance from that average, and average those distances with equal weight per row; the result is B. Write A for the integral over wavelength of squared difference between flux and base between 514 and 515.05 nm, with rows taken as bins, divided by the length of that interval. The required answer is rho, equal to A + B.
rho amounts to 606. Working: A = 389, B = 217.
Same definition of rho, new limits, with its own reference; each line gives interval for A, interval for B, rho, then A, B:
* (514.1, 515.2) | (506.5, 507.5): 747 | 402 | 345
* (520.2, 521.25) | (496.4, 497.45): 1135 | 493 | 642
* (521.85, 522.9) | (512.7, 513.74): 1042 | 749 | 293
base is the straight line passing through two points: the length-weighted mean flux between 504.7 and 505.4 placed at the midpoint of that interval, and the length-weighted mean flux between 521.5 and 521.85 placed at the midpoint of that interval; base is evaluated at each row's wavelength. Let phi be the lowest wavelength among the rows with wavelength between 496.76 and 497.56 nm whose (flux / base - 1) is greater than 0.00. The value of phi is 496.816 nm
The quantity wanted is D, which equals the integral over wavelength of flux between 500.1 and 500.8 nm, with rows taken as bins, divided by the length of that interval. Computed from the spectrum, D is 206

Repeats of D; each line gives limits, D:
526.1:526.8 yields 203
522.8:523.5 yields 197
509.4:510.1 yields 211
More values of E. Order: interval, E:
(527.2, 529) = 167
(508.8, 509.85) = 186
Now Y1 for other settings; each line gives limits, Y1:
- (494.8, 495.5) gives 144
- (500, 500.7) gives 144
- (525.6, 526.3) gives 150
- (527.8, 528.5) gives 132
